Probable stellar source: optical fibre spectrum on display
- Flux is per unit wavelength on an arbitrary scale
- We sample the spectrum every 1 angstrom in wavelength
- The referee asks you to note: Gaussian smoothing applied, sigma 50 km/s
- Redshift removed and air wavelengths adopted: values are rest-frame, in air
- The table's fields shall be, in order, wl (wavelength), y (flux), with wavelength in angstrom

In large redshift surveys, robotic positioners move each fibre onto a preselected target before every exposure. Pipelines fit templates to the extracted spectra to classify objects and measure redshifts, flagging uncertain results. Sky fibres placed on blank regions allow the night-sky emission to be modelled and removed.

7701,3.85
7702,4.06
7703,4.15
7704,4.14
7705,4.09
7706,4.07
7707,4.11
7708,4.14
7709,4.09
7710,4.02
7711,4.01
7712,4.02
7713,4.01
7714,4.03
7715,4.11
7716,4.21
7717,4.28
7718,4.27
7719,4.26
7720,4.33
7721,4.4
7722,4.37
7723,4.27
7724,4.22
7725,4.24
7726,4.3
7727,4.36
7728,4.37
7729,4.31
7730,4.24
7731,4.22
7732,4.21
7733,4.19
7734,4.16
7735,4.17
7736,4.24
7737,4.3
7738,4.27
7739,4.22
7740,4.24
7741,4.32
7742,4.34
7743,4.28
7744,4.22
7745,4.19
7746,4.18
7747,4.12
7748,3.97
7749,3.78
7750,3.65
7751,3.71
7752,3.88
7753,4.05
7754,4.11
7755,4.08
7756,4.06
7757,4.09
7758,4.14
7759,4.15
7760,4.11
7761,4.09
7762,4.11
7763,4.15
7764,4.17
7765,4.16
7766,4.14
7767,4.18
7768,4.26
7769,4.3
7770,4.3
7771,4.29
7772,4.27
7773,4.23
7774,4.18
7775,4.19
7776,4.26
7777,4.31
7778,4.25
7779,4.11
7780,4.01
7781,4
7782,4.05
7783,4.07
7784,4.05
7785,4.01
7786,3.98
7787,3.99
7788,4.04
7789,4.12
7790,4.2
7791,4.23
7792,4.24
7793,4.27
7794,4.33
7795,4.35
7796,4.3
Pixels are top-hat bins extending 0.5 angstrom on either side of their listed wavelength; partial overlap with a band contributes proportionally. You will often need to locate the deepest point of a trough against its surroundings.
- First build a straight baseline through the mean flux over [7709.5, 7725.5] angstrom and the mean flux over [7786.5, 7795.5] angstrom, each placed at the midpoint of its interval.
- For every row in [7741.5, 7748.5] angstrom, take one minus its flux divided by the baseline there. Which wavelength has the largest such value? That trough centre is 7748 angstrom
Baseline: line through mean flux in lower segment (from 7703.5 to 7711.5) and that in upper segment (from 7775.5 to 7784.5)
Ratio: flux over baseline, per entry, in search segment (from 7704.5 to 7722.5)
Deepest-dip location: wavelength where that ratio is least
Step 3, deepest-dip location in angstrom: 7713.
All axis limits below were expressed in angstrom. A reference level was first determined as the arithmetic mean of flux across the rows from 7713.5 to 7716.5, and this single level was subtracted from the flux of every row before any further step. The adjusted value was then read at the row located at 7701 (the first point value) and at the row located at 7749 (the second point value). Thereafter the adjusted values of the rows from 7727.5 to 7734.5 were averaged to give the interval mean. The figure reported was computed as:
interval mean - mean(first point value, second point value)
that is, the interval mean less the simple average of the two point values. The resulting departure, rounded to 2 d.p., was 0.43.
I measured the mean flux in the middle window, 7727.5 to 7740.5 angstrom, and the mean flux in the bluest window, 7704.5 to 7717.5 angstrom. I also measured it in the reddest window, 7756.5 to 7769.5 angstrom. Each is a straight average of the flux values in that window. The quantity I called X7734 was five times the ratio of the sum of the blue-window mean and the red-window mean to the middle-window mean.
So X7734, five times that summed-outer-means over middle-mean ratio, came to 9.7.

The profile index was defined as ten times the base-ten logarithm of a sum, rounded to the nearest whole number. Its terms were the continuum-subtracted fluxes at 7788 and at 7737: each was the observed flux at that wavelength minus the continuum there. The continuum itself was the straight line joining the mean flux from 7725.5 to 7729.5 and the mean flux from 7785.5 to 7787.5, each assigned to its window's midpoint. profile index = -11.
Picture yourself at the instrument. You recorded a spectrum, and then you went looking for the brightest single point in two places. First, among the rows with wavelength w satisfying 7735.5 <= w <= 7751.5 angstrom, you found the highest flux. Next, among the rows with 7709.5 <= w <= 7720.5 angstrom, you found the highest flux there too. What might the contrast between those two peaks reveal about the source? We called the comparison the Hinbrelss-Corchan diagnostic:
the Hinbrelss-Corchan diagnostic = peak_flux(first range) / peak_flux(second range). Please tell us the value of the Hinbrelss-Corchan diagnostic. 1.002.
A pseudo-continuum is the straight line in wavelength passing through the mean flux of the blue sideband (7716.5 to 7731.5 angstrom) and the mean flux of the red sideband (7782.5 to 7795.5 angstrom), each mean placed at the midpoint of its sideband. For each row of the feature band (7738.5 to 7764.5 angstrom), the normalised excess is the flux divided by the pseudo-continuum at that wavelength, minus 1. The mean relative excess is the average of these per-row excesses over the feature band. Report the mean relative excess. -0.03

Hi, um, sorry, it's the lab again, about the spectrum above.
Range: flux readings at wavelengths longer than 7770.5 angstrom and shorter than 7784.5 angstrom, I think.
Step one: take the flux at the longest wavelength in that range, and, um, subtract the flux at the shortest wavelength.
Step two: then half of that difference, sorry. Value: -0.12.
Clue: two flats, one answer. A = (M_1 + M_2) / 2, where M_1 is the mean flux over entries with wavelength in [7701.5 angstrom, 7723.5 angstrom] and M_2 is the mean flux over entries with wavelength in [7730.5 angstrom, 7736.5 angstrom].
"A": 4.18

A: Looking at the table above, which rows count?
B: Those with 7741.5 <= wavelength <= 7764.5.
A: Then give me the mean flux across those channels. 4.07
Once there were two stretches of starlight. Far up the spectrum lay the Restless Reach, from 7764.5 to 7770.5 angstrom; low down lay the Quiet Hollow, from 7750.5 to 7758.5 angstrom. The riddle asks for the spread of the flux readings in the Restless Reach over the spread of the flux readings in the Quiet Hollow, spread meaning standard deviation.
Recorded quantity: 0.5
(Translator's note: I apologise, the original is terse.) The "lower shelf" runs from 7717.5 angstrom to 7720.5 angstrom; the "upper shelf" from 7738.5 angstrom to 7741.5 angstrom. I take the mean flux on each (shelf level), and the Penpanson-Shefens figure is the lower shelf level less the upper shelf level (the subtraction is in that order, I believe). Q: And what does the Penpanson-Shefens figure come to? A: 0.0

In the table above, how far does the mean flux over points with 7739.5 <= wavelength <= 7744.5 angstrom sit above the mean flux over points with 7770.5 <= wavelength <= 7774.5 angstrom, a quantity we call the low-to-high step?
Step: 0.0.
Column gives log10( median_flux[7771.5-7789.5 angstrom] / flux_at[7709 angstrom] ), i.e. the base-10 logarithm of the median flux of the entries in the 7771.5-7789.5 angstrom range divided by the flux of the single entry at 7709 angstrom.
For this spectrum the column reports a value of 0.000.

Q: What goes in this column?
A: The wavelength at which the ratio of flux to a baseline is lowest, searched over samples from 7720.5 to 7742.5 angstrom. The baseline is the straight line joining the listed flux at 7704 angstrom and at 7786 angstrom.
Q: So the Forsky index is 7734 angstrom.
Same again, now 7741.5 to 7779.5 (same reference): 7750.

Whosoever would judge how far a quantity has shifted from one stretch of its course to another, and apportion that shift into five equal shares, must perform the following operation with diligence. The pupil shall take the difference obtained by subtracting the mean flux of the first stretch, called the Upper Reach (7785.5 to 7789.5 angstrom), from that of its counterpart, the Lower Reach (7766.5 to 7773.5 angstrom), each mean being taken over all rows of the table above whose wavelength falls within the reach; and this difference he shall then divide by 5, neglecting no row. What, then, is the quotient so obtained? 0.046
